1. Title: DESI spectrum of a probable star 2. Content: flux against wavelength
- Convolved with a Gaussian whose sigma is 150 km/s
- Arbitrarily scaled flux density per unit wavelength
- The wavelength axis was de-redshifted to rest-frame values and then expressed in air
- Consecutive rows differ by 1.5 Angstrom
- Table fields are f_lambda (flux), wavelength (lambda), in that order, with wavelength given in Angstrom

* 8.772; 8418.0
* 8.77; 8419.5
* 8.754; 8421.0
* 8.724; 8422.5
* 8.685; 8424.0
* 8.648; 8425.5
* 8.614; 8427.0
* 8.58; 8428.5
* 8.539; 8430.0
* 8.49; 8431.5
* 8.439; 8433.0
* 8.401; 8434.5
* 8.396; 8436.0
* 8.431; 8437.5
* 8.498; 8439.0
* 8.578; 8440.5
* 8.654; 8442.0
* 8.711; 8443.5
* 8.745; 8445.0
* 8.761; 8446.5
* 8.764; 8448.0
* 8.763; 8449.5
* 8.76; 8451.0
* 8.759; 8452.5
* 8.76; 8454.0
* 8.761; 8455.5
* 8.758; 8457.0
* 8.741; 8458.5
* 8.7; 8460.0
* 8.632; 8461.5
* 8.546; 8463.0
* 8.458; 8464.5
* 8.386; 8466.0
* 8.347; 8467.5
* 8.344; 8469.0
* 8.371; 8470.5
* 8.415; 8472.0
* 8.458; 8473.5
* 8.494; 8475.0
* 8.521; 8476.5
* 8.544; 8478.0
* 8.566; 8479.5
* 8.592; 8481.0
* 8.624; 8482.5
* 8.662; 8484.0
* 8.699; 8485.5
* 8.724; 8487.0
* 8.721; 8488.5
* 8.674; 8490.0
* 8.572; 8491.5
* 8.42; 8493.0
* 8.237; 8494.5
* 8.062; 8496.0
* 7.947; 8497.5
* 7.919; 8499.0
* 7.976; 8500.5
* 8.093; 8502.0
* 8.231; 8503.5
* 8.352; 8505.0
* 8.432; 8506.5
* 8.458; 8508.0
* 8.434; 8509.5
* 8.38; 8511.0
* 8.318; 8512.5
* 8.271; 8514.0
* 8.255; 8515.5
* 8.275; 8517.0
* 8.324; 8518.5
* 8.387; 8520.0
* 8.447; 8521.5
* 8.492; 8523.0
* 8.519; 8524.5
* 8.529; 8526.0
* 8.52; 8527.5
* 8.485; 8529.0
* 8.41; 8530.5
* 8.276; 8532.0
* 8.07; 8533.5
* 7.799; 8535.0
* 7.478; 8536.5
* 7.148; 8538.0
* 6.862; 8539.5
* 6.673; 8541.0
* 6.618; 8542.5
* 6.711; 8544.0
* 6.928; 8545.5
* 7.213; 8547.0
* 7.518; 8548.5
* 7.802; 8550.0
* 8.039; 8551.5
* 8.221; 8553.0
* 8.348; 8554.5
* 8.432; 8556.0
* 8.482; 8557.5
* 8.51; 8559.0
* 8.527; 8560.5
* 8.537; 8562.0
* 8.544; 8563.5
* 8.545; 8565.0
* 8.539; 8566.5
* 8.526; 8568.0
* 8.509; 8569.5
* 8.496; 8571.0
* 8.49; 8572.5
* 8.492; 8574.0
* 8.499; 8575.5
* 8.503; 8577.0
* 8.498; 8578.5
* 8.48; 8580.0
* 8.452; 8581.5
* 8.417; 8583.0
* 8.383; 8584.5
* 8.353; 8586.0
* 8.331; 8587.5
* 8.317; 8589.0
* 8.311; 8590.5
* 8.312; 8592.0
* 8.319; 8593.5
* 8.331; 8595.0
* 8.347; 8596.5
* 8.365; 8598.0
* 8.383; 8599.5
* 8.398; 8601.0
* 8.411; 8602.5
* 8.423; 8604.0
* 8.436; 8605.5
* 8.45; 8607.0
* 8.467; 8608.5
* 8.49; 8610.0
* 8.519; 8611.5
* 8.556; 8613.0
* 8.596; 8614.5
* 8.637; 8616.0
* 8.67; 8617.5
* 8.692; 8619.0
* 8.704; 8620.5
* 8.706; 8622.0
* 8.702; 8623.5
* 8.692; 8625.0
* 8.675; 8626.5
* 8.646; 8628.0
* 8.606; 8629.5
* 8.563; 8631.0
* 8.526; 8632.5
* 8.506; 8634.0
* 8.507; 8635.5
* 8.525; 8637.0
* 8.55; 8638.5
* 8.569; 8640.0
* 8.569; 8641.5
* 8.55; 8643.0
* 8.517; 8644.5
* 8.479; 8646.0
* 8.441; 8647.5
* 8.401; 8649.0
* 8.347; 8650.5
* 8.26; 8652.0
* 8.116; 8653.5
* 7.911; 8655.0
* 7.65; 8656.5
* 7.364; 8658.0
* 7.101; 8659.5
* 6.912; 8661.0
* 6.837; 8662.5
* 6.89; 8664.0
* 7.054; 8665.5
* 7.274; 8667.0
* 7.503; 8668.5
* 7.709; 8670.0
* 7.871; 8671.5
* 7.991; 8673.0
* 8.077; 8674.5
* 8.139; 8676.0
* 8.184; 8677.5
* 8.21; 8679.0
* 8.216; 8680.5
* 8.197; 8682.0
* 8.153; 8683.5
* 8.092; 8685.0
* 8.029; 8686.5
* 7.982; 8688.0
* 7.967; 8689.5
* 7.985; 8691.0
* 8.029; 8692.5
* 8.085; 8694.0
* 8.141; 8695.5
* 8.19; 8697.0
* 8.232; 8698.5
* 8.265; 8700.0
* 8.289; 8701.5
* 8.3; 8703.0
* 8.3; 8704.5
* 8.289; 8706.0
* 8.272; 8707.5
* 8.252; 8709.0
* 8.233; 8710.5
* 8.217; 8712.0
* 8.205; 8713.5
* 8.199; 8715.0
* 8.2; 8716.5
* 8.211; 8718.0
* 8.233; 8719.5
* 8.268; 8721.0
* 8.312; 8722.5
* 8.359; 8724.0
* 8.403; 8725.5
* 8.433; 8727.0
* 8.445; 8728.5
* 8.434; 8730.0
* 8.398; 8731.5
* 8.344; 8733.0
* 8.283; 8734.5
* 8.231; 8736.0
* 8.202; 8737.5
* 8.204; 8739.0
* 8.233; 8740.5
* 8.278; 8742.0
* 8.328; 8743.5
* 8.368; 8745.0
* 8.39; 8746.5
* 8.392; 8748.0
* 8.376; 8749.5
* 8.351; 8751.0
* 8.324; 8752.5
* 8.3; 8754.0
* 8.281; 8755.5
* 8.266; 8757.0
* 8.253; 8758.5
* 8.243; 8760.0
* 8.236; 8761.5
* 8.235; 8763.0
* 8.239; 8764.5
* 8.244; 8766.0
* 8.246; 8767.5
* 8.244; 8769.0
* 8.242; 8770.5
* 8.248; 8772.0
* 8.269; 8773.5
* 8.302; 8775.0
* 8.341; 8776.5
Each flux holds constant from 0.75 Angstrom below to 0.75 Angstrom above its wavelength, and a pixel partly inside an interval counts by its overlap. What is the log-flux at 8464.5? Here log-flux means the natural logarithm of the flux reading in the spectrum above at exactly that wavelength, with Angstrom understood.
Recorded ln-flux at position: 2.14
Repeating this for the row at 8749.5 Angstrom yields 2.13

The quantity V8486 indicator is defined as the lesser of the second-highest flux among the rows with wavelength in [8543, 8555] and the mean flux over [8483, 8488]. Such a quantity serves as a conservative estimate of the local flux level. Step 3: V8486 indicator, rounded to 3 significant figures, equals 8.22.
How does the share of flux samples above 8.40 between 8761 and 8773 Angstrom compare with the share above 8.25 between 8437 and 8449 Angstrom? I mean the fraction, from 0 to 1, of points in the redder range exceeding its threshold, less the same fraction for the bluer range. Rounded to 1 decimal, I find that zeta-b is -1.0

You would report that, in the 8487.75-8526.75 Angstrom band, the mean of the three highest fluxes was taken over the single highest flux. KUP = 0.993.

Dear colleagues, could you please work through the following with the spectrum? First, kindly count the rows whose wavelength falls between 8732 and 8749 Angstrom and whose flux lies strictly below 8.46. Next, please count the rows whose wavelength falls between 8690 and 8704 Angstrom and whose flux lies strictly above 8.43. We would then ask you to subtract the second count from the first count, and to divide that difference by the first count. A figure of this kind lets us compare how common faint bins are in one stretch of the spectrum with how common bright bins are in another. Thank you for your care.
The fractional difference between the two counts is 1.0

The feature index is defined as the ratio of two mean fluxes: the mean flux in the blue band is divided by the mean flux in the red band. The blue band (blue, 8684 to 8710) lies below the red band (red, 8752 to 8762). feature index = 0.99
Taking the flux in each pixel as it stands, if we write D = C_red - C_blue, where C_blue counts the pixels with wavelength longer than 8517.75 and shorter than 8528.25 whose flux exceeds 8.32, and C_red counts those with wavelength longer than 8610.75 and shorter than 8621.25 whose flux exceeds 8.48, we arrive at 0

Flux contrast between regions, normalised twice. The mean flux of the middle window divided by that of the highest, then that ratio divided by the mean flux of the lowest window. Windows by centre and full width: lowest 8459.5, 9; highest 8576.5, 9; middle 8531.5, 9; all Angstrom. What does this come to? 0.112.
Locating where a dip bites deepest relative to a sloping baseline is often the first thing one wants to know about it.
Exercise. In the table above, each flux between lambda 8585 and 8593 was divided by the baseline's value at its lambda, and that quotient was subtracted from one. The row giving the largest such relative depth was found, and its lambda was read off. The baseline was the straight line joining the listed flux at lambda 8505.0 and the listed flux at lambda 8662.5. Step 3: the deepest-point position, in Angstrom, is 8587.5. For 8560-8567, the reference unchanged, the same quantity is 8560.5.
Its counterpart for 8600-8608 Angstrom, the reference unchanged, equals 8601.0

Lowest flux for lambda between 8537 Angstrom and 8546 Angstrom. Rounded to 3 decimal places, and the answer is 6.618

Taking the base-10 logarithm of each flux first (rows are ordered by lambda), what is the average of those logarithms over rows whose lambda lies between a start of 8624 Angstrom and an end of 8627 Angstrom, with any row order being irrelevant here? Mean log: 0.939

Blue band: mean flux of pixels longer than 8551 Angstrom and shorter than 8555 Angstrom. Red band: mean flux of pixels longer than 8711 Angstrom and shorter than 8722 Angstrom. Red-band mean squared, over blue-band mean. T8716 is 8.2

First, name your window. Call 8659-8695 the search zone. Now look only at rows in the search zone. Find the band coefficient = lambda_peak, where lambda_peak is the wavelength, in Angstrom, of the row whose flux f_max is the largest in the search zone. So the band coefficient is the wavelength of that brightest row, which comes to 8680.5 Angstrom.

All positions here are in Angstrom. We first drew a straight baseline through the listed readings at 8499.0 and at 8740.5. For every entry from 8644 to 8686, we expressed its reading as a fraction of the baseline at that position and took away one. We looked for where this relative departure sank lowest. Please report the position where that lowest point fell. 8662.5 Angstrom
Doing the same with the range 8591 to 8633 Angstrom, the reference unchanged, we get 8592.0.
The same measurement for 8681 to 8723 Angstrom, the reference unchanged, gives 8689.5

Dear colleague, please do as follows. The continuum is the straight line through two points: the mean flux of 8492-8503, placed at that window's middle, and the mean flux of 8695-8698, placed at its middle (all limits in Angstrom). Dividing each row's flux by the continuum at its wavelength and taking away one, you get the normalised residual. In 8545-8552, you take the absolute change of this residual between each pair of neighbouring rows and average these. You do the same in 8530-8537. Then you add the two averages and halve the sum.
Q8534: 0.031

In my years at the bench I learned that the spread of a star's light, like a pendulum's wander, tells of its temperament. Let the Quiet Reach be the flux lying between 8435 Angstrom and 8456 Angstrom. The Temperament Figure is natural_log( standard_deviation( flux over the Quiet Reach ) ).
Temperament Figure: -2.0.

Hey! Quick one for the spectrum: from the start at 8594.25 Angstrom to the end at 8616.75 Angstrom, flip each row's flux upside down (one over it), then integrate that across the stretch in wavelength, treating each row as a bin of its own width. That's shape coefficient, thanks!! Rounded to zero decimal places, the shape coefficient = 3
